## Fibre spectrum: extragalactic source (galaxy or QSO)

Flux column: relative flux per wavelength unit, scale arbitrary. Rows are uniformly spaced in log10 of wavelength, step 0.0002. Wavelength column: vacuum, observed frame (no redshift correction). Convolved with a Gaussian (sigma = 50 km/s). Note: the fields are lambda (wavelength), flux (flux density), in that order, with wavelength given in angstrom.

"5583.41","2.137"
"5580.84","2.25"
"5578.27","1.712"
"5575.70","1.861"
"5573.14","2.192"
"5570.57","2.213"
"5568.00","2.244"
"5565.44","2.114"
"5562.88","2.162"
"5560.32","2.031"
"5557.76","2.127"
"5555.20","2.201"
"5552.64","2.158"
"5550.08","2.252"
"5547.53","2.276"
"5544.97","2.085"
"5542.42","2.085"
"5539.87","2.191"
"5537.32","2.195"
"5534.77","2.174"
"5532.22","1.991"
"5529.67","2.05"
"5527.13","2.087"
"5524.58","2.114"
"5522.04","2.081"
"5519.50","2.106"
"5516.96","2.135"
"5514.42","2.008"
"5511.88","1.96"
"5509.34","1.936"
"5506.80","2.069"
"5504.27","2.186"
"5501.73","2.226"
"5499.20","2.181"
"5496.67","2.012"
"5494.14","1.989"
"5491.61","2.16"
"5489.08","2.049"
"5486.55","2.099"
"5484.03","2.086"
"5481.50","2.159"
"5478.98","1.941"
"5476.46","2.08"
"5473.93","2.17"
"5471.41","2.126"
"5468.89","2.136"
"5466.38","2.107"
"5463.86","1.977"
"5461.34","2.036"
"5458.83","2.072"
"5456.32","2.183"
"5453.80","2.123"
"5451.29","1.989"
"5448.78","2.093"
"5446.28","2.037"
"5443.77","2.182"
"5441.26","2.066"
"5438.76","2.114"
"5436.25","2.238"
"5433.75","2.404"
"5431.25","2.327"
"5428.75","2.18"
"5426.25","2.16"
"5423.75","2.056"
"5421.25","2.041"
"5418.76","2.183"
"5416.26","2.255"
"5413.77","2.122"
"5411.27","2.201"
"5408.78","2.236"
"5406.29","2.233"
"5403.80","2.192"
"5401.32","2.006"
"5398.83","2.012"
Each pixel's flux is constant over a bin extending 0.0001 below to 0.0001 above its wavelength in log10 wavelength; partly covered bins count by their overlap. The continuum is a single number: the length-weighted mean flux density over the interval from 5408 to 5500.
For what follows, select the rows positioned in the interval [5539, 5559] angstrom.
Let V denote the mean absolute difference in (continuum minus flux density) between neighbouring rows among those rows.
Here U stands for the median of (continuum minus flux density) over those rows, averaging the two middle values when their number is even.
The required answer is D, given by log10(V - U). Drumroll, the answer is -0.89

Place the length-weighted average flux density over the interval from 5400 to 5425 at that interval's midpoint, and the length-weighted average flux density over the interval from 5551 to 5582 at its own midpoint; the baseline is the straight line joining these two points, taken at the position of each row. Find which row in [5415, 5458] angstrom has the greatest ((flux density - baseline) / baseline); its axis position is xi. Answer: 5433.75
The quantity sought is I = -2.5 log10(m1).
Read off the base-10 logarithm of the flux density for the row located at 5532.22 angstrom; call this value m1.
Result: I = 1.31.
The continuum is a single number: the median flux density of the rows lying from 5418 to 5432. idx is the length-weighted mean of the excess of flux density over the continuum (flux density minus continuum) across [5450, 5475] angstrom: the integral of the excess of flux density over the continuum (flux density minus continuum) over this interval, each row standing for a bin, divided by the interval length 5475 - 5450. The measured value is -0.079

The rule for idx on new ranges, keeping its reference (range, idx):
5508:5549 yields -0.077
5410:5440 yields 0.020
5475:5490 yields -0.099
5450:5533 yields -0.090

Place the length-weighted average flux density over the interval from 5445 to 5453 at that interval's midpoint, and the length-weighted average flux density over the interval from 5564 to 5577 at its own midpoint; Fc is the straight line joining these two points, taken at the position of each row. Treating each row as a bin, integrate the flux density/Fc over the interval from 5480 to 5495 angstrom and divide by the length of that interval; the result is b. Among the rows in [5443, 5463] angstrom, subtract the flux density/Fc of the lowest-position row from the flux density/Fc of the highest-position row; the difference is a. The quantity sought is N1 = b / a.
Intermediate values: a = -0.077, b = 1.01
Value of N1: -13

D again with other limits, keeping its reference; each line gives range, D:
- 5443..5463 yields -1.28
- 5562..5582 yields -0.63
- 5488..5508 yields -1.05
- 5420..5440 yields -0.85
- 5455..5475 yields -1.27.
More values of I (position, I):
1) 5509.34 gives 1.36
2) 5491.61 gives 1.19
